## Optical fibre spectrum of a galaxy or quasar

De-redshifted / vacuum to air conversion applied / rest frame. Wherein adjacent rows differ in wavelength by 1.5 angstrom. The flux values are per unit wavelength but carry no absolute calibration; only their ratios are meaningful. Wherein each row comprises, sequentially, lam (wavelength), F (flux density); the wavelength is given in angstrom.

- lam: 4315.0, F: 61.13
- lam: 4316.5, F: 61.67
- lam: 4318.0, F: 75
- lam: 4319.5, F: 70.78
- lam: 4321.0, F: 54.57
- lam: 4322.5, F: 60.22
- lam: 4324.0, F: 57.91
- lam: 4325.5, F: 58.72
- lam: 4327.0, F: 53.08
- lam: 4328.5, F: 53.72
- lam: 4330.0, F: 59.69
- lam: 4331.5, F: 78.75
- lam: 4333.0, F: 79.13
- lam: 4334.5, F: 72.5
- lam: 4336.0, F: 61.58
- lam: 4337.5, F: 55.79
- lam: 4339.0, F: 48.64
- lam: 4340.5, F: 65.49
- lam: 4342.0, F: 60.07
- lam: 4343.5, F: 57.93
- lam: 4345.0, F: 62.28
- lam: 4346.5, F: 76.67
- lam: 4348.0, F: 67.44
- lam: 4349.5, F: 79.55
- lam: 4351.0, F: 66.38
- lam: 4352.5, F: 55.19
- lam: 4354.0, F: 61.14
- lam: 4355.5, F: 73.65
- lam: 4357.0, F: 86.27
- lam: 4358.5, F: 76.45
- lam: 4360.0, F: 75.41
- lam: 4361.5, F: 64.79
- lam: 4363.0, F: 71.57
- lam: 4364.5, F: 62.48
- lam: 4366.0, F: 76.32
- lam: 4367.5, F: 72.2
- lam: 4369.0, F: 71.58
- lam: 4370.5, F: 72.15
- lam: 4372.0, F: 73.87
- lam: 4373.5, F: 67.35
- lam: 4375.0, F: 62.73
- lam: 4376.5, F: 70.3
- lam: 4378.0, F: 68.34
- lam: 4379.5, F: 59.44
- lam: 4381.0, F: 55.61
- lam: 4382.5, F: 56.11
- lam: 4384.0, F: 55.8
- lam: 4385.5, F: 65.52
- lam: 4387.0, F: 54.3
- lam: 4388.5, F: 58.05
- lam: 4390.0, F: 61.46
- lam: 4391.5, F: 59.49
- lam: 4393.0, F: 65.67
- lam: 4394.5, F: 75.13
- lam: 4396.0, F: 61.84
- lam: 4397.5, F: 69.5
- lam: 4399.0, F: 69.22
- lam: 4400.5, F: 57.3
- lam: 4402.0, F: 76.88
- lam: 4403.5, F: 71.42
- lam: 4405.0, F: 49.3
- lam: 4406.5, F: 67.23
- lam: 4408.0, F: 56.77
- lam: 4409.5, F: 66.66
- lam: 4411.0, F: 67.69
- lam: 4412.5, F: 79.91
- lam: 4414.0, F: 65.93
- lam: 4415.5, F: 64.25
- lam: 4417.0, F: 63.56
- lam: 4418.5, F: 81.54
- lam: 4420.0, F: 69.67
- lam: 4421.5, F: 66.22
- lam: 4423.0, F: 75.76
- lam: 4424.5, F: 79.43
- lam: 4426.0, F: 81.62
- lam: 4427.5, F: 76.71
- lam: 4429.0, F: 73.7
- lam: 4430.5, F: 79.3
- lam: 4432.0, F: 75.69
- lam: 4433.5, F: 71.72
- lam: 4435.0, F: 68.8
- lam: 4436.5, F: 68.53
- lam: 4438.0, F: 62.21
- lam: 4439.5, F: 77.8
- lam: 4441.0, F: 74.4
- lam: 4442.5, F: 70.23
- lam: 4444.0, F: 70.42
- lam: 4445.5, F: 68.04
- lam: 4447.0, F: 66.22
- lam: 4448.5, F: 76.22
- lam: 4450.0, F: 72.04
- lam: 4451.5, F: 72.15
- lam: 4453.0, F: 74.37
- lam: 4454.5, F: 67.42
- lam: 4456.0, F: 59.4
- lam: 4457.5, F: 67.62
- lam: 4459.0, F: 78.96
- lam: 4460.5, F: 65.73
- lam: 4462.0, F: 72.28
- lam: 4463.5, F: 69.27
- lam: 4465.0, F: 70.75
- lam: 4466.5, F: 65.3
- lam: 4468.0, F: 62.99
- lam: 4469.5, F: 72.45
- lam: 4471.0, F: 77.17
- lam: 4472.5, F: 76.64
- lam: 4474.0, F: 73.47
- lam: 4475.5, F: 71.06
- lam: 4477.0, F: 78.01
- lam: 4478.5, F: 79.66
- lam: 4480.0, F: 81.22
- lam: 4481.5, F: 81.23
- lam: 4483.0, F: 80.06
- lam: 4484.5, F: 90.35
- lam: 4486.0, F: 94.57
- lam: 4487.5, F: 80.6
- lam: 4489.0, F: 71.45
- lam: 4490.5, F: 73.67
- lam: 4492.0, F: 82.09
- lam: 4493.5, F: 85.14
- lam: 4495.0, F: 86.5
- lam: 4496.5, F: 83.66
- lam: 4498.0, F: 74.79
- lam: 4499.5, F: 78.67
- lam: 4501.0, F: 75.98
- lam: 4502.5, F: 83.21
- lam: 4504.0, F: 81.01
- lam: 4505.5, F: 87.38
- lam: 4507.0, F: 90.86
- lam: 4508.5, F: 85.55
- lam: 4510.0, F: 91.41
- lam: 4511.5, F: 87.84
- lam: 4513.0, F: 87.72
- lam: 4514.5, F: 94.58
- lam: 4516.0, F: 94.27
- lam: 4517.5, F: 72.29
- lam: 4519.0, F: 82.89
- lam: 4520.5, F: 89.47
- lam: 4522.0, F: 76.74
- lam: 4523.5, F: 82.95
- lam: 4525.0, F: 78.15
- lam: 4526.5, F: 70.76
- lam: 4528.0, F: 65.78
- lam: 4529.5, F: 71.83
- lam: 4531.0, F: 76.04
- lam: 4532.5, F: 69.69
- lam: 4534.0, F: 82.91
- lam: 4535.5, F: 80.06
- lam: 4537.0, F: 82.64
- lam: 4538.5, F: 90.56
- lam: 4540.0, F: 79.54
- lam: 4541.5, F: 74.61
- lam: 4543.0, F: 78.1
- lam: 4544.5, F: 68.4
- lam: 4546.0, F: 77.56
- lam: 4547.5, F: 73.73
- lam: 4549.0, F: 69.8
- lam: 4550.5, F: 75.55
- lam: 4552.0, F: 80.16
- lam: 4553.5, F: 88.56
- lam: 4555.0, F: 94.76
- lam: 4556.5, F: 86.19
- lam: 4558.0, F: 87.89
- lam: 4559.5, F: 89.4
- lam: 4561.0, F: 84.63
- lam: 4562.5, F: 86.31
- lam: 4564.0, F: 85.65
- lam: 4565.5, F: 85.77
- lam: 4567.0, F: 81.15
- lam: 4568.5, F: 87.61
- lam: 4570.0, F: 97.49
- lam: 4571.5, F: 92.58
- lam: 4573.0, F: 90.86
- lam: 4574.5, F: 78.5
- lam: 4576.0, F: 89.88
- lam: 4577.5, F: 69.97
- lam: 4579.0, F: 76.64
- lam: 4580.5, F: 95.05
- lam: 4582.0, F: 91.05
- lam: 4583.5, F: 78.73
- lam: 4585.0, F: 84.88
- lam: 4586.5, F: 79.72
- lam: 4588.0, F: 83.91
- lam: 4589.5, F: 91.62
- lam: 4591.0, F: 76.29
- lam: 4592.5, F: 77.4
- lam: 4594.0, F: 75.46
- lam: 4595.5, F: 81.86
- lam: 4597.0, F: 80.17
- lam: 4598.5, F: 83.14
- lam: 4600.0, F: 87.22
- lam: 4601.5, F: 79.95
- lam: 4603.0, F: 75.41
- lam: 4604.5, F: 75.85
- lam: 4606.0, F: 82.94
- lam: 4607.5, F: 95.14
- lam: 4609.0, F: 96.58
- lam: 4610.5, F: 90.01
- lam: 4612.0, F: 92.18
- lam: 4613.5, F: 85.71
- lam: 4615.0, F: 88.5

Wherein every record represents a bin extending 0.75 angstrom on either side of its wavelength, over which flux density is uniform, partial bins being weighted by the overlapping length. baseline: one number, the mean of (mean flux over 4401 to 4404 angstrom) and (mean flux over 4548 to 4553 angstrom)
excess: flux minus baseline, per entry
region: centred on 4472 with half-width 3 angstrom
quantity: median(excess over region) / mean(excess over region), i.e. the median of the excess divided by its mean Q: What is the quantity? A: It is 1.4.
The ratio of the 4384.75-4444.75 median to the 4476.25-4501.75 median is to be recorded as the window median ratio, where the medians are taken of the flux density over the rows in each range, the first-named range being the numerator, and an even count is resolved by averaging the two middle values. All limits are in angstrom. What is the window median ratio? 0.86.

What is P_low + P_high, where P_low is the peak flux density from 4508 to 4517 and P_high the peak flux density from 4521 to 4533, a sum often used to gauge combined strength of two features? 178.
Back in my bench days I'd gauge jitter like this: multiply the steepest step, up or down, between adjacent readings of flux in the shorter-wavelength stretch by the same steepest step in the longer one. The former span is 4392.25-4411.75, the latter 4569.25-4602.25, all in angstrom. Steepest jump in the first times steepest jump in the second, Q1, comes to 440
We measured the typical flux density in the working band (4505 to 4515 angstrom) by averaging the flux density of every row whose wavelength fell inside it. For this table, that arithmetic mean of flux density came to 89.3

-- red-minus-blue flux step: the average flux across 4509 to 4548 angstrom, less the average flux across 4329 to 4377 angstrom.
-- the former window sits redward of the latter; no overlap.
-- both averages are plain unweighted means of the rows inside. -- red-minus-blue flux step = 12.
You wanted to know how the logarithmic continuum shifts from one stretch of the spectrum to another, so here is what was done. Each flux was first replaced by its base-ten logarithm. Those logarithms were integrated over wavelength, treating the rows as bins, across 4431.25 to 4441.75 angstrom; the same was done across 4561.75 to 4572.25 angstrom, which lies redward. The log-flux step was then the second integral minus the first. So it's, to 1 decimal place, 1.0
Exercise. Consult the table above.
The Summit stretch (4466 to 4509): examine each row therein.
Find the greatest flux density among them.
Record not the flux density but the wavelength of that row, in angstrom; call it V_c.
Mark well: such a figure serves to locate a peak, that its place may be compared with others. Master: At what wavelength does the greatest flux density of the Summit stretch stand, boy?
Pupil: 4486.0 angstrom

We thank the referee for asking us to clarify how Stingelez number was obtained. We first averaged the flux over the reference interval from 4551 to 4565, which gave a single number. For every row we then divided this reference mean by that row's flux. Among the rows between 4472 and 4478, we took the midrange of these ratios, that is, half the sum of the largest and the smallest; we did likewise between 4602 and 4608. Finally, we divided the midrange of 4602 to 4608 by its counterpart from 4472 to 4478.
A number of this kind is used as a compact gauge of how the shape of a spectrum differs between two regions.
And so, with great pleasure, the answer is 0.88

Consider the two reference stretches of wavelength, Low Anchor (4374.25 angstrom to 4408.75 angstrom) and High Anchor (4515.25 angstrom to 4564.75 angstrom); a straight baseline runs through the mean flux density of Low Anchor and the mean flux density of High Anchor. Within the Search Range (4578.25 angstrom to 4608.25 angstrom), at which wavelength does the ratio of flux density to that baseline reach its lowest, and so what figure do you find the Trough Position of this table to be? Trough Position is 4603.0 angstrom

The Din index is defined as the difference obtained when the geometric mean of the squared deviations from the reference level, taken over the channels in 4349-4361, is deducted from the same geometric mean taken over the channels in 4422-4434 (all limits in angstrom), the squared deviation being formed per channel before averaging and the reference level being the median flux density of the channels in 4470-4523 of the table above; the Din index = -50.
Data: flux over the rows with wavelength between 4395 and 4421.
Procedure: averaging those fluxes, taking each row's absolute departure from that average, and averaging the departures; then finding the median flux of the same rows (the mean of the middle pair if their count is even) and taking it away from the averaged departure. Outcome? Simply -61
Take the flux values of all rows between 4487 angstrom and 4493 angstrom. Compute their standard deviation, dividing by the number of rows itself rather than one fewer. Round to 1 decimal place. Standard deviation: 4.5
